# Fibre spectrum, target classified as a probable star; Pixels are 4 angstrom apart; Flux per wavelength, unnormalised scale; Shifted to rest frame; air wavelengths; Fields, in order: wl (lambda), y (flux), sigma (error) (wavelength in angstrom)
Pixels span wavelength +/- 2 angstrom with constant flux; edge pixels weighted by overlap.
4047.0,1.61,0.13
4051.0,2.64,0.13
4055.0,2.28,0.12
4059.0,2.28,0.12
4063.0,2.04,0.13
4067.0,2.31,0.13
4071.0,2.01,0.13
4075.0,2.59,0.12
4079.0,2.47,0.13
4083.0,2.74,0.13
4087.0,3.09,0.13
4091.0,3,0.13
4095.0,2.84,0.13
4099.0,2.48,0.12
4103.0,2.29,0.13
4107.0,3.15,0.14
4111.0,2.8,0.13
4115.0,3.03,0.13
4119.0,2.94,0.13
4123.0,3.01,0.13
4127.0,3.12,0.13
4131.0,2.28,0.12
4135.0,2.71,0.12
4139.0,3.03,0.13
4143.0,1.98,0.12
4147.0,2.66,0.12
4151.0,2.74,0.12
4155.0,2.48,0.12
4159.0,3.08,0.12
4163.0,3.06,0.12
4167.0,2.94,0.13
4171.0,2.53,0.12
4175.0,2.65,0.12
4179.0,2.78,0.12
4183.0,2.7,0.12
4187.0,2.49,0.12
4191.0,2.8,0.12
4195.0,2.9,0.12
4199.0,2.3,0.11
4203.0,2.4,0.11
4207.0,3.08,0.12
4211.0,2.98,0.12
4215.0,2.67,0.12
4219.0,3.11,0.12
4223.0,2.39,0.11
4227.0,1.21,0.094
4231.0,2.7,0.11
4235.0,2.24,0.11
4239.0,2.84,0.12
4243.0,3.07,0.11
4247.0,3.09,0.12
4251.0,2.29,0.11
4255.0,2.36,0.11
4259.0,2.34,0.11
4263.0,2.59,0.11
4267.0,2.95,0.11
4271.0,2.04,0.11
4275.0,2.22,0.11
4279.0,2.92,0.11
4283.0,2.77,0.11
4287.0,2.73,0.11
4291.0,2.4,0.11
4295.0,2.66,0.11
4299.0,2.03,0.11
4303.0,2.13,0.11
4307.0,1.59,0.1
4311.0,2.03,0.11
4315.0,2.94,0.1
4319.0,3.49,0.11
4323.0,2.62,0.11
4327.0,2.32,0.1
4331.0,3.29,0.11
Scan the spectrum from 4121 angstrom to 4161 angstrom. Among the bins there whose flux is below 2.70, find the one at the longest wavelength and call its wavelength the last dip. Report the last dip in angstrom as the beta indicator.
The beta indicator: 4155.0 angstrom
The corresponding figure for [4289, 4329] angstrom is 4327.0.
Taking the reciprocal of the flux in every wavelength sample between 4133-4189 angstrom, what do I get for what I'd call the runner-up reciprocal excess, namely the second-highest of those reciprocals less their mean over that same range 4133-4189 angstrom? 0.03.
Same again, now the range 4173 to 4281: 0.09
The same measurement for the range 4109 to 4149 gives 0.07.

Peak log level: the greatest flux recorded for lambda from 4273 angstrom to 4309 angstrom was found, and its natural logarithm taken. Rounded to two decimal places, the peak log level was 1.07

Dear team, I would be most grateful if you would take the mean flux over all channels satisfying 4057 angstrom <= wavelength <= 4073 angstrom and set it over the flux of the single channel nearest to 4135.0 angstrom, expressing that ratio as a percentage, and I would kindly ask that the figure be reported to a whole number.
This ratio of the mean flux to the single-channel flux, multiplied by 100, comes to 80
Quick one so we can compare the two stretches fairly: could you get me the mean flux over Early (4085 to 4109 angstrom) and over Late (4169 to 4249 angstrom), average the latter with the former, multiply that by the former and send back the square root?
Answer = 2.77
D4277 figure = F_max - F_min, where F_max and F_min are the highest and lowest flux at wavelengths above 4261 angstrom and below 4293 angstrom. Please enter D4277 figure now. 0.91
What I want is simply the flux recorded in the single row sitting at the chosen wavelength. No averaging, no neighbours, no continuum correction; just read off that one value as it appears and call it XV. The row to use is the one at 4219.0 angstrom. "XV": 3.11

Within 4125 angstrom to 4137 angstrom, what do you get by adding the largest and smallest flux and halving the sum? 2.70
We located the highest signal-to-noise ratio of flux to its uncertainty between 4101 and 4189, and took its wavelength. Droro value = 4159.0 angstrom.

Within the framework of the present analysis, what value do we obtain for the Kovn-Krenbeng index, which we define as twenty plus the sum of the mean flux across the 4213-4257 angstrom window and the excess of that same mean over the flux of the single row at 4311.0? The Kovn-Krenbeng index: 23.1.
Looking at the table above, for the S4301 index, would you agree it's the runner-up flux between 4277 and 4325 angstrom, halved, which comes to 1.47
